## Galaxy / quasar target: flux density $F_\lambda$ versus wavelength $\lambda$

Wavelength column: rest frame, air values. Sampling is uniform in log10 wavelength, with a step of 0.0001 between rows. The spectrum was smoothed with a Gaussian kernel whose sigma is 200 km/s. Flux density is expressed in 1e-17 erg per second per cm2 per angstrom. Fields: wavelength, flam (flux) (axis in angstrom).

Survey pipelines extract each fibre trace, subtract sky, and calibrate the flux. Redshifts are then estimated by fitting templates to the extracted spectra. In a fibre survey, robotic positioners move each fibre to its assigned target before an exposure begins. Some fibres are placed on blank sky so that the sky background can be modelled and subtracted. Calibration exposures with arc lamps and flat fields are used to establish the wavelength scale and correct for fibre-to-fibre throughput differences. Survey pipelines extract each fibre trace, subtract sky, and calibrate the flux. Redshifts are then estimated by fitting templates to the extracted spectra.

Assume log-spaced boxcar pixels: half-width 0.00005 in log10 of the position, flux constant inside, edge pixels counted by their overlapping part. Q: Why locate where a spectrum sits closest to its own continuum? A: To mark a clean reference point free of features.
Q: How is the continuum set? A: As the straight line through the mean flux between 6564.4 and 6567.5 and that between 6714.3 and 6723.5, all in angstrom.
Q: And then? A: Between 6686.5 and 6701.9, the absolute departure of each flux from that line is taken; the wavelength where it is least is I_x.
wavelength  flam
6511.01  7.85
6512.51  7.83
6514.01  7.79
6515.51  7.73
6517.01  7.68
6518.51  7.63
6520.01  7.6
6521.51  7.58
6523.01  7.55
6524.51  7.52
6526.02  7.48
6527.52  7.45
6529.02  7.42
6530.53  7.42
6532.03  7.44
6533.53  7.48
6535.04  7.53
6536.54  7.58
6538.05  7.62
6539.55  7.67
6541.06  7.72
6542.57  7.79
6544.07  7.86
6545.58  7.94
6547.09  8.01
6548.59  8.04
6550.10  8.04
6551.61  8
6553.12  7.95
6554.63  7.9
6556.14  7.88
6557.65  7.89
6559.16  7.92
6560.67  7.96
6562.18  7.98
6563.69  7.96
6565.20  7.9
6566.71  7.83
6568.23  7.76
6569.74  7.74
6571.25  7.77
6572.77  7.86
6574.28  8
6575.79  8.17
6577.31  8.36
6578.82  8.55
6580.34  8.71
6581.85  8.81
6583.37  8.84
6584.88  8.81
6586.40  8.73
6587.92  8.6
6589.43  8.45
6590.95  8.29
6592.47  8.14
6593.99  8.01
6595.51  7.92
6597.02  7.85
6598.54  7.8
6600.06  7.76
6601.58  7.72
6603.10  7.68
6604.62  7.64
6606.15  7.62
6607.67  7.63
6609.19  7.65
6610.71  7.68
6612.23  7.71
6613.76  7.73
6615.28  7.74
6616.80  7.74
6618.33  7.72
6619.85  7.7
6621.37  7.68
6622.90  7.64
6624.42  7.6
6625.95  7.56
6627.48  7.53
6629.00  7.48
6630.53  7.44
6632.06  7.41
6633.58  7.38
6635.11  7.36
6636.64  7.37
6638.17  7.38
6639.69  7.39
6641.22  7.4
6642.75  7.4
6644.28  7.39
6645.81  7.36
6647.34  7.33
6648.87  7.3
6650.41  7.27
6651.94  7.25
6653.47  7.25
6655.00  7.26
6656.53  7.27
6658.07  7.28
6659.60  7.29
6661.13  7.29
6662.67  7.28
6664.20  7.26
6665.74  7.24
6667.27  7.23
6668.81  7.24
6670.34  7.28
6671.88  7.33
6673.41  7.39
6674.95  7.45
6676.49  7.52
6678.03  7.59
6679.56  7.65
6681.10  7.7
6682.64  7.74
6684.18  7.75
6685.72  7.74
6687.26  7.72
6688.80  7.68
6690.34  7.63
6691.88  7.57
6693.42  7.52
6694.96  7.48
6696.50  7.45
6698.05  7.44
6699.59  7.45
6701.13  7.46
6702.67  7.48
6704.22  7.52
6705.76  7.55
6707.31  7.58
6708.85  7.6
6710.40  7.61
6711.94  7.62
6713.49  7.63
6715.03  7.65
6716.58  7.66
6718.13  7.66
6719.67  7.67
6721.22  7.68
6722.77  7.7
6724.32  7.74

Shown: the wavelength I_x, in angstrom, 6687.26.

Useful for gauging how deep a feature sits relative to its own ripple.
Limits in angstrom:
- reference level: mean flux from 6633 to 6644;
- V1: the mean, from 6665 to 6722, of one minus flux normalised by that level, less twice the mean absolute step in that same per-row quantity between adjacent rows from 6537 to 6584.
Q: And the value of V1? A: -0.040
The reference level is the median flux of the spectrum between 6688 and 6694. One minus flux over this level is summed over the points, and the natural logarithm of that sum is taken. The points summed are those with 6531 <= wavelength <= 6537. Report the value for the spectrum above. -3.0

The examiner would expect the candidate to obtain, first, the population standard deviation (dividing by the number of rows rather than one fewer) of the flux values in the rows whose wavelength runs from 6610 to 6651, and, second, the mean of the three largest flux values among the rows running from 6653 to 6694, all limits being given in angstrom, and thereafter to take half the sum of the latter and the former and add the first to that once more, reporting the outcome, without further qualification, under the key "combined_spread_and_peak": 4.11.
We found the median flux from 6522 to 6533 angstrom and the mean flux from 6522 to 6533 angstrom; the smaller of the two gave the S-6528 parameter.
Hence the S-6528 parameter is 7.45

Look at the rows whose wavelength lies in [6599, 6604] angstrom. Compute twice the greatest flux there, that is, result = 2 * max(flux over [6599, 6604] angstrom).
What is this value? 15.5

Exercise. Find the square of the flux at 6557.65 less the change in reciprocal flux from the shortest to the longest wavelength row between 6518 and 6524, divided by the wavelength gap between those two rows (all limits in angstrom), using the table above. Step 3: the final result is 62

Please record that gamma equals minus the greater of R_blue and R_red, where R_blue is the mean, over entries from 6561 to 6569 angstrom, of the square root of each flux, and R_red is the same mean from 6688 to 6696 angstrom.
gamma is -2.81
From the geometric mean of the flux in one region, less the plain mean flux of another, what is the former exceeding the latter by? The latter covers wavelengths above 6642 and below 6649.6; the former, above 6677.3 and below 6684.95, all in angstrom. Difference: 0.3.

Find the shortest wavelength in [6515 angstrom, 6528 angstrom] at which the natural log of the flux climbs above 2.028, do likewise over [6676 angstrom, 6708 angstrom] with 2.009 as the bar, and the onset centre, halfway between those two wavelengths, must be 6596.0 angstrom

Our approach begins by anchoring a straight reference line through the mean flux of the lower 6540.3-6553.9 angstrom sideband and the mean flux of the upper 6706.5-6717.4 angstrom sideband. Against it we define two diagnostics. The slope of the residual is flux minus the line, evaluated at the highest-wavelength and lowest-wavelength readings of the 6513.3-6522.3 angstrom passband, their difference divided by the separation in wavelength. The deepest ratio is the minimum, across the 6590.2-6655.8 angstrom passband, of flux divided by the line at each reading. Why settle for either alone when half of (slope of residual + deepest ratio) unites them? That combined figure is 0.456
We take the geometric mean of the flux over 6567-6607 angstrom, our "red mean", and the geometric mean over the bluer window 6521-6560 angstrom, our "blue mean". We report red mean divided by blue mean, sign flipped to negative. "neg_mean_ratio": -1.05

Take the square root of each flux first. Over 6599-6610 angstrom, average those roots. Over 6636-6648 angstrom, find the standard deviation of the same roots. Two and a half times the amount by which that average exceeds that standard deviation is 6.91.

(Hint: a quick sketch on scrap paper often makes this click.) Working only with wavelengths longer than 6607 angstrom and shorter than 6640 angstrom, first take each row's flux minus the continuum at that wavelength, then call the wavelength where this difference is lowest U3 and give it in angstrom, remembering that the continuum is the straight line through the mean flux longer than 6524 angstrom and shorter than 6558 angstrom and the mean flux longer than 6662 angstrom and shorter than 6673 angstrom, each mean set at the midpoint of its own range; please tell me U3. 6635.11 angstrom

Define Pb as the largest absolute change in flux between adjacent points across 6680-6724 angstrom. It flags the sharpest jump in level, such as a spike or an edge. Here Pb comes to 0.06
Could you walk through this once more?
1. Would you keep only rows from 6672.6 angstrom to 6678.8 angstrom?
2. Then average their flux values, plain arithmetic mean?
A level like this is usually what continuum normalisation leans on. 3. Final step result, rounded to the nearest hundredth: 7.49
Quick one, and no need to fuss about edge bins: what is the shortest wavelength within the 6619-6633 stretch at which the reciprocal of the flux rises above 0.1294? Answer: 6619.85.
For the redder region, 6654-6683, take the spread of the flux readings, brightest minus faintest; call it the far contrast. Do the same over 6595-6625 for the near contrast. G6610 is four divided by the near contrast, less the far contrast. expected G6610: 12.0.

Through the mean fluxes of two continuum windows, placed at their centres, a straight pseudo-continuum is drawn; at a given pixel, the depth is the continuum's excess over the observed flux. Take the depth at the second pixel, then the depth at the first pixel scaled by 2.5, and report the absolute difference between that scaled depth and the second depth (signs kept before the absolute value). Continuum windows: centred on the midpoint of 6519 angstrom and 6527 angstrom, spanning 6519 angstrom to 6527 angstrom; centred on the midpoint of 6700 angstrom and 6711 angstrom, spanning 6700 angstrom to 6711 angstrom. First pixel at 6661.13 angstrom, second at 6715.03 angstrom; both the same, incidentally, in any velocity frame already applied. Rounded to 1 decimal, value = 0.7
